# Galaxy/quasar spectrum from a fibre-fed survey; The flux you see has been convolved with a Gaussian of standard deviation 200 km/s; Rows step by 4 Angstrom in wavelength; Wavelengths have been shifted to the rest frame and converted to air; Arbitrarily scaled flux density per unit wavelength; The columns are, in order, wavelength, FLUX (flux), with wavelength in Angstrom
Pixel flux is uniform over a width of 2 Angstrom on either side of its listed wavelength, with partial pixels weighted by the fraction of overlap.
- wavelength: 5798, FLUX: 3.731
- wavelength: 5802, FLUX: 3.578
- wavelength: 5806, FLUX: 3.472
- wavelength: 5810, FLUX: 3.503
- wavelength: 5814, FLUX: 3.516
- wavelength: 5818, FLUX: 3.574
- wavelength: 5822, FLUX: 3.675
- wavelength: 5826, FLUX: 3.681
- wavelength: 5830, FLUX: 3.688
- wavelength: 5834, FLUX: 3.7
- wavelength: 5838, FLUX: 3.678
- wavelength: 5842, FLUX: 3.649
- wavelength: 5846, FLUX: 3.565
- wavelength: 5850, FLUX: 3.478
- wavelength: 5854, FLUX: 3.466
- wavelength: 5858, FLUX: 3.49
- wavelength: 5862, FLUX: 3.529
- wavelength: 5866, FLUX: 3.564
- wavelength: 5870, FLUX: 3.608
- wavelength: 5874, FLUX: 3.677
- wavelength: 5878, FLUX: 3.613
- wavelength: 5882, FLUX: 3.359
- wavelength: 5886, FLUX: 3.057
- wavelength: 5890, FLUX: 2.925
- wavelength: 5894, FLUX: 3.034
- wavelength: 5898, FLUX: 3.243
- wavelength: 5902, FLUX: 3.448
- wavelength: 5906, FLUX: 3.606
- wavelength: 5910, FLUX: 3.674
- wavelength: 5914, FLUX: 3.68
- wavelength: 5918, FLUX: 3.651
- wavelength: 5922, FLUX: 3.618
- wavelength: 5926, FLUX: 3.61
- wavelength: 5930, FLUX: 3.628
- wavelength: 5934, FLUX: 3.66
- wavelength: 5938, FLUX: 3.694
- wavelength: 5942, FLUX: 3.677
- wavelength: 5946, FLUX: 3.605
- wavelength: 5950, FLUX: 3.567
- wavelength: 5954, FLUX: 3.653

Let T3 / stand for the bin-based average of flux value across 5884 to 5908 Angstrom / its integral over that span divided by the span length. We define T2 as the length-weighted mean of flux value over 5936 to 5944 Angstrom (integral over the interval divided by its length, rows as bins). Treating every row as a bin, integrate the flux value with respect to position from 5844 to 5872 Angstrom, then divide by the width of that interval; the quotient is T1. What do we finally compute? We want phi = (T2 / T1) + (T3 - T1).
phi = 0.73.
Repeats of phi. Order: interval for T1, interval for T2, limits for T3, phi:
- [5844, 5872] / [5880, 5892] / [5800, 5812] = 0.87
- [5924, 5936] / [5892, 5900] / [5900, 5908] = 0.76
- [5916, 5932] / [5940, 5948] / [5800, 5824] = 0.93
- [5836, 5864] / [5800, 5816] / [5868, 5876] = 1.08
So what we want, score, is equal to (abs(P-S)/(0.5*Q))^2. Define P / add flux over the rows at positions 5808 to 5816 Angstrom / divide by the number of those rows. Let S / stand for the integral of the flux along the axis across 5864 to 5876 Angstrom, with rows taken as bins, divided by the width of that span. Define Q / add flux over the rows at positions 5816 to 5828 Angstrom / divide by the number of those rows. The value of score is 0.0034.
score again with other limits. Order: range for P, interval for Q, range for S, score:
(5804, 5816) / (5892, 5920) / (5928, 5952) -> 0.0066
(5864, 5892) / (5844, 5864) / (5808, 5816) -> 0.0039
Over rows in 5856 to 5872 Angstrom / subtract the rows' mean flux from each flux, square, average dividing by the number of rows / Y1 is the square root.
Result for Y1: 0.04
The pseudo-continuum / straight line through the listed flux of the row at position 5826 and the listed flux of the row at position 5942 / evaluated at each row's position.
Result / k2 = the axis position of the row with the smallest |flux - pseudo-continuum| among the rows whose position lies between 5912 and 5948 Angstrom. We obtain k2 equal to 5942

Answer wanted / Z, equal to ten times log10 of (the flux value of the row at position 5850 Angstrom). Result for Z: 5.41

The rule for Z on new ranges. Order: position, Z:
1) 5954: 5.63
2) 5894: 4.82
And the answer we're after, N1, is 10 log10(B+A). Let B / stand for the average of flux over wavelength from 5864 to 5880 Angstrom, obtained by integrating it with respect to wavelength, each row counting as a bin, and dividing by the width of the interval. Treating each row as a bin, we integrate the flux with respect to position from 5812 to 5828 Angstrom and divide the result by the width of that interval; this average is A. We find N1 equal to 8.59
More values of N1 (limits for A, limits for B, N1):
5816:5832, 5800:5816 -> 8.56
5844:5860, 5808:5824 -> 8.49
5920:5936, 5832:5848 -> 8.62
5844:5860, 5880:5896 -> 8.19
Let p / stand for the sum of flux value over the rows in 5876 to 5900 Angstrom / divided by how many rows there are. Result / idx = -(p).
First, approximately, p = 3.21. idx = -3.21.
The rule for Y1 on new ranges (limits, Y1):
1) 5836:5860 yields 0.08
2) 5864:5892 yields 0.28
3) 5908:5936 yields 0.03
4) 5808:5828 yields 0.08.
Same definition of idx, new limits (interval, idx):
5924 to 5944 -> -3.65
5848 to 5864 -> -3.49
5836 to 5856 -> -3.57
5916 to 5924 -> -3.63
